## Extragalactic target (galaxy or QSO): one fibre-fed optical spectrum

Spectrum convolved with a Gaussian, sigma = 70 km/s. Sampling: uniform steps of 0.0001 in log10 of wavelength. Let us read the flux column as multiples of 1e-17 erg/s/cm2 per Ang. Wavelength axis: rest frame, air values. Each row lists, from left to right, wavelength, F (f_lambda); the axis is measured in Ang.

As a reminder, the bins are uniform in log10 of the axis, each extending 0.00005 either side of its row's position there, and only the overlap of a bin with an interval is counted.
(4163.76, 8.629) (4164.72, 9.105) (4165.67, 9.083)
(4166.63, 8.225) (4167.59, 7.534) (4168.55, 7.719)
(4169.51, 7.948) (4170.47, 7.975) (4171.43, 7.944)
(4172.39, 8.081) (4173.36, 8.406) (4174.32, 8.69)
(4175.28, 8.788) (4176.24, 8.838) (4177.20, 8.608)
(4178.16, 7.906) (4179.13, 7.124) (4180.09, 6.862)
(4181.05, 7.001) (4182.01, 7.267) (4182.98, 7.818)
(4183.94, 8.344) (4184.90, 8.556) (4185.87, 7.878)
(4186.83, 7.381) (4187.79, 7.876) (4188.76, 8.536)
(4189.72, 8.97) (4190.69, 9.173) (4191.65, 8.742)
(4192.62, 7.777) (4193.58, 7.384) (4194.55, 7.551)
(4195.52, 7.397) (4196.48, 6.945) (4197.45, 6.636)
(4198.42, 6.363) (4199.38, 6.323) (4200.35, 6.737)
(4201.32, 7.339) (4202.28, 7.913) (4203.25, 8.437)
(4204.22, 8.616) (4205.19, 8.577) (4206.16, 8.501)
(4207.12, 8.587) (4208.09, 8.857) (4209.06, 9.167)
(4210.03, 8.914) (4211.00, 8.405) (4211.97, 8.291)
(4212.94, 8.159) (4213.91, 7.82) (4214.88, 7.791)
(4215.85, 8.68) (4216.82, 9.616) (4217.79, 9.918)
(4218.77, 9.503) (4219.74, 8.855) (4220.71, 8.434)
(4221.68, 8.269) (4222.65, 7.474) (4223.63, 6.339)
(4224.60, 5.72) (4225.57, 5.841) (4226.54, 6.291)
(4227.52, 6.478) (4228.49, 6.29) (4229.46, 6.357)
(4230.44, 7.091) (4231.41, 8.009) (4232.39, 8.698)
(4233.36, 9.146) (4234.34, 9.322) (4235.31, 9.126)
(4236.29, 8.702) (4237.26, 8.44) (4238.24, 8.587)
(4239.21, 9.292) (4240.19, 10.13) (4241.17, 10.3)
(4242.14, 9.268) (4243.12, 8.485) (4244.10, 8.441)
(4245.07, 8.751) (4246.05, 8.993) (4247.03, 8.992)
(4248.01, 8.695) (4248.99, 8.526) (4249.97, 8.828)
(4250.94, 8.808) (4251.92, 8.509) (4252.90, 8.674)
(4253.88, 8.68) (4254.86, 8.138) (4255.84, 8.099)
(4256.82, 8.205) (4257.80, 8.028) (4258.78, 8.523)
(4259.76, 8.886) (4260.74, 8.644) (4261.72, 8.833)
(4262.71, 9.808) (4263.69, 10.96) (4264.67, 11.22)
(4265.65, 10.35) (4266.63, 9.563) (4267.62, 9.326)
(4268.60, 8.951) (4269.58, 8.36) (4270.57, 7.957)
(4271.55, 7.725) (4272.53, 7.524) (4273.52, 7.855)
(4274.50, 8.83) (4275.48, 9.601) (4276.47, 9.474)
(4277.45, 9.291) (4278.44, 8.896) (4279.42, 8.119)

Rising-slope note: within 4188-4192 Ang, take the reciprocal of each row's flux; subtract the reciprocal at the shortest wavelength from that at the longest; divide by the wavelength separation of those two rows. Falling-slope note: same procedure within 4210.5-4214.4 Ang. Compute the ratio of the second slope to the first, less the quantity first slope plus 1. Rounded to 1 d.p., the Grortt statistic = -4.2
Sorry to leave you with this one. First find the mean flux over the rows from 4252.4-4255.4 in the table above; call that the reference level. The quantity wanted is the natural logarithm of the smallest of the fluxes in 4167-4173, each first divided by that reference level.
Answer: -0.12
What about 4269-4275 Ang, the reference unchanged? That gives -0.12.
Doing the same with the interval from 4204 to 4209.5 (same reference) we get 0.00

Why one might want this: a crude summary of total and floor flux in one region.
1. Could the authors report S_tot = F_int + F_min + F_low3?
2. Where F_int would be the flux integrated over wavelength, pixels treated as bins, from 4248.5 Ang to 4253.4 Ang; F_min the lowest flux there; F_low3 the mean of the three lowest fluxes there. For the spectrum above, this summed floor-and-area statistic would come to 60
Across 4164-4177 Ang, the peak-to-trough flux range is 1.6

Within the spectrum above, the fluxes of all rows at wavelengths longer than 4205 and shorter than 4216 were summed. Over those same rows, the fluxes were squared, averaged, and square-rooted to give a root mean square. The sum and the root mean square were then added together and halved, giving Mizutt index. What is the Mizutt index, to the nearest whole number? 55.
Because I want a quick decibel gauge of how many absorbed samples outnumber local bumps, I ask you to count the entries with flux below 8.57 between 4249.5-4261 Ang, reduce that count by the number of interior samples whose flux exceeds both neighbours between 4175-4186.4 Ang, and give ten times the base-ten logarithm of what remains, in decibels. 6.0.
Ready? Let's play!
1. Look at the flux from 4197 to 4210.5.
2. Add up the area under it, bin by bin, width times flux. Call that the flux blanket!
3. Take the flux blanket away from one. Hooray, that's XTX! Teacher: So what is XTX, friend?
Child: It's -106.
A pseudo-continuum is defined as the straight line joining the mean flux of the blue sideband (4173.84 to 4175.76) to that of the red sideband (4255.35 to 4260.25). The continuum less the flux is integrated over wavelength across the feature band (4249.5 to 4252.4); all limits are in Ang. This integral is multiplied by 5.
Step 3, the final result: -5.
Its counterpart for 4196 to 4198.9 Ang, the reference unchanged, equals 29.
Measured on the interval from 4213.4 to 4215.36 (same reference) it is 7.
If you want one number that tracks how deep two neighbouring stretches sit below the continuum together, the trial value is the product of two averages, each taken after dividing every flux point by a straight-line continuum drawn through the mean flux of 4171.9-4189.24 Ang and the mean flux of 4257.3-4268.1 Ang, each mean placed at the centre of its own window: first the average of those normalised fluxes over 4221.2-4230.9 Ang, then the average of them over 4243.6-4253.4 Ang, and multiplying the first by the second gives 0.71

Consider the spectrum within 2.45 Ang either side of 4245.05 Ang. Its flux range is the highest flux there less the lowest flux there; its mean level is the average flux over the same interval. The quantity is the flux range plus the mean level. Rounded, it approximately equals 9.28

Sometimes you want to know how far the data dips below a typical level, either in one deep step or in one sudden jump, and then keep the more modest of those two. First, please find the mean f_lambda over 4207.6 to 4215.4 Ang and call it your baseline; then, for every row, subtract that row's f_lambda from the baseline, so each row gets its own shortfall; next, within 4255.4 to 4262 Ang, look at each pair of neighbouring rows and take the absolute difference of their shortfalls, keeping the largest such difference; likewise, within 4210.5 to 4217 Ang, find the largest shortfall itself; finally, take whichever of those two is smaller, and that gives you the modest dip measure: 0.5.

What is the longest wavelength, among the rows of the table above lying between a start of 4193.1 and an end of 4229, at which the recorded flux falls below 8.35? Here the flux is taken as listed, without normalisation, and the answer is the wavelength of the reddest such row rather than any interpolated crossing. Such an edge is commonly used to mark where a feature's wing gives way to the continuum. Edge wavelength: 4228.49 Ang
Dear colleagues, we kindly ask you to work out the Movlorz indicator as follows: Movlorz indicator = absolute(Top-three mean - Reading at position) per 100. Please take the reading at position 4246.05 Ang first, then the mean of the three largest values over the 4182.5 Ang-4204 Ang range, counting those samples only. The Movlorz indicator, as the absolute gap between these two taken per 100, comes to 0.000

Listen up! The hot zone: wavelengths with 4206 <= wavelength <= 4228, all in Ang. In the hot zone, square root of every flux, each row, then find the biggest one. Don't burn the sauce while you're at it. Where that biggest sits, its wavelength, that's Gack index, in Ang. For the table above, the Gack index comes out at 4217.79 Ang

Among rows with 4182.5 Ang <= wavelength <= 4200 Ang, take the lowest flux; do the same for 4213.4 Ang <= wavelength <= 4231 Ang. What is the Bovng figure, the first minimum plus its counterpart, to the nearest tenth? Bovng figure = 12.0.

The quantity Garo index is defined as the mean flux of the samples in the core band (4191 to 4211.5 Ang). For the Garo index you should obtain 7.9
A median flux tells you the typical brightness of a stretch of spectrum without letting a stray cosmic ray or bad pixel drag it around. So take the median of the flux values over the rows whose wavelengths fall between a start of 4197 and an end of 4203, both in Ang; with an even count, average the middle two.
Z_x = 6.7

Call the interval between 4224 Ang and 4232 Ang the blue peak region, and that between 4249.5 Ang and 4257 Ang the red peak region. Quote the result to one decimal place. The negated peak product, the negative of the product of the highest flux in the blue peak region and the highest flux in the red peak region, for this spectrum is -70.7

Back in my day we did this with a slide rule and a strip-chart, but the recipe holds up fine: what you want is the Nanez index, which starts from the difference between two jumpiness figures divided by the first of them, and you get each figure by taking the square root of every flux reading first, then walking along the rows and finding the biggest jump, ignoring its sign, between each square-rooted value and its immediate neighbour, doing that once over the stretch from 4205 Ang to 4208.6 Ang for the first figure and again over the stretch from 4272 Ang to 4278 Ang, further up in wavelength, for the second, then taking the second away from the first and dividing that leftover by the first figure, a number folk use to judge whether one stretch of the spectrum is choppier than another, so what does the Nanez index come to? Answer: -2.7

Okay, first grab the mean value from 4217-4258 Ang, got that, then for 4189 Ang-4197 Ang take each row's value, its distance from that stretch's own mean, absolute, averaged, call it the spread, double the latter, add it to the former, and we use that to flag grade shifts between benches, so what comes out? 9.8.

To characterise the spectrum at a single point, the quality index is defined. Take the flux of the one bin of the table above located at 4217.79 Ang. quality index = 9.918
